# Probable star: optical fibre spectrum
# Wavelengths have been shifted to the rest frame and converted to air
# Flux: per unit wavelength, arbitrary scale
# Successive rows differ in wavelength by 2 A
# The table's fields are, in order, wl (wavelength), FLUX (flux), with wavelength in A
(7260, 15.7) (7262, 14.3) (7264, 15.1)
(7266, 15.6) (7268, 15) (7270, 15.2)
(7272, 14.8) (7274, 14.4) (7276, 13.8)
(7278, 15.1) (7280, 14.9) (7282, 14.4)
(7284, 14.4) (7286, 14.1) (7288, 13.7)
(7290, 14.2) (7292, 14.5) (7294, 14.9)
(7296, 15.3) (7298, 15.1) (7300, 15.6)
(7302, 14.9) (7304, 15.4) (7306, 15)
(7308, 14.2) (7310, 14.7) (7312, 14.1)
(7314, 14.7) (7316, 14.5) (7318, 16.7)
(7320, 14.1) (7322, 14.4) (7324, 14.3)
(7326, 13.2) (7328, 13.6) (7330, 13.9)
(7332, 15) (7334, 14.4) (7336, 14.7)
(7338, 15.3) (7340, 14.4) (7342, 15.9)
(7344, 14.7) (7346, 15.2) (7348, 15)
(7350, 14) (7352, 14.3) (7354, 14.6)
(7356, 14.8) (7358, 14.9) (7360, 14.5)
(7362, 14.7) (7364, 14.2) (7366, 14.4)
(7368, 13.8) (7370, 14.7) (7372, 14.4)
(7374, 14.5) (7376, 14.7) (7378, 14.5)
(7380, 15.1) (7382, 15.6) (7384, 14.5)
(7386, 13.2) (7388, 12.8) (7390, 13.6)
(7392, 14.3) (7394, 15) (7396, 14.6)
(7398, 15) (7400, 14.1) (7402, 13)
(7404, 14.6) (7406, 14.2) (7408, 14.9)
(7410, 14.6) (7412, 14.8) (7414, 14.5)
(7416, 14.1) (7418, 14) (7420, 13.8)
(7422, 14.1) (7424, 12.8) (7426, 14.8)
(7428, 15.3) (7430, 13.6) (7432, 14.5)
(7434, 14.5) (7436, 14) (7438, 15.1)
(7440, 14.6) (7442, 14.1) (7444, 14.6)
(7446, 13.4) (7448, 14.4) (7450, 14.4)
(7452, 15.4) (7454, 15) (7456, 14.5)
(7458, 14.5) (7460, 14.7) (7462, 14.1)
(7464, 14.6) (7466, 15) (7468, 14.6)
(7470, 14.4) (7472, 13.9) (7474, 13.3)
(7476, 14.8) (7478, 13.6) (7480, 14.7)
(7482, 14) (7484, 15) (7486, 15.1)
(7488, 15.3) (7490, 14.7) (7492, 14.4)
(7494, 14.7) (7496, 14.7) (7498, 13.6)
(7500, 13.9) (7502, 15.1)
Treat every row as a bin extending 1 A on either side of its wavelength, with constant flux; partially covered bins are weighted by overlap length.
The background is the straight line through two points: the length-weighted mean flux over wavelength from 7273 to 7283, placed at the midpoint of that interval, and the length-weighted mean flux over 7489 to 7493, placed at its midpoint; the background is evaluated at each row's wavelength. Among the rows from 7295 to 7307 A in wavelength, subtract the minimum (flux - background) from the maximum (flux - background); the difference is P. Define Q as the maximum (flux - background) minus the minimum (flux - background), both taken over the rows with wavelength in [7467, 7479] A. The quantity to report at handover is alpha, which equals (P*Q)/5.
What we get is 0.21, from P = 0.70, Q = 1.5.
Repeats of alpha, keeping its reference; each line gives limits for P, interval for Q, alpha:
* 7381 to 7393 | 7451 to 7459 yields 0.50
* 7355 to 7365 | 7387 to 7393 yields 0.21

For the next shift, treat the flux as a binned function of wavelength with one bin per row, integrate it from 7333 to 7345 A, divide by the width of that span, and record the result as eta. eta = 14.9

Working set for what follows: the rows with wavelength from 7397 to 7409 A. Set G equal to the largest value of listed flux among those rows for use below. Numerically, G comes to 15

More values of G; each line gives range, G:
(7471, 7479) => 14.8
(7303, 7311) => 15.4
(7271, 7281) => 15.1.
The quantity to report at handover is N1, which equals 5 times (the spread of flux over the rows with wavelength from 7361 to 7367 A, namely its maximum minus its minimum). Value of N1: 2.5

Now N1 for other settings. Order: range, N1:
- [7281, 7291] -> 3.5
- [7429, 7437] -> 4.5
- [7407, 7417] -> 4.0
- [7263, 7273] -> 4.0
